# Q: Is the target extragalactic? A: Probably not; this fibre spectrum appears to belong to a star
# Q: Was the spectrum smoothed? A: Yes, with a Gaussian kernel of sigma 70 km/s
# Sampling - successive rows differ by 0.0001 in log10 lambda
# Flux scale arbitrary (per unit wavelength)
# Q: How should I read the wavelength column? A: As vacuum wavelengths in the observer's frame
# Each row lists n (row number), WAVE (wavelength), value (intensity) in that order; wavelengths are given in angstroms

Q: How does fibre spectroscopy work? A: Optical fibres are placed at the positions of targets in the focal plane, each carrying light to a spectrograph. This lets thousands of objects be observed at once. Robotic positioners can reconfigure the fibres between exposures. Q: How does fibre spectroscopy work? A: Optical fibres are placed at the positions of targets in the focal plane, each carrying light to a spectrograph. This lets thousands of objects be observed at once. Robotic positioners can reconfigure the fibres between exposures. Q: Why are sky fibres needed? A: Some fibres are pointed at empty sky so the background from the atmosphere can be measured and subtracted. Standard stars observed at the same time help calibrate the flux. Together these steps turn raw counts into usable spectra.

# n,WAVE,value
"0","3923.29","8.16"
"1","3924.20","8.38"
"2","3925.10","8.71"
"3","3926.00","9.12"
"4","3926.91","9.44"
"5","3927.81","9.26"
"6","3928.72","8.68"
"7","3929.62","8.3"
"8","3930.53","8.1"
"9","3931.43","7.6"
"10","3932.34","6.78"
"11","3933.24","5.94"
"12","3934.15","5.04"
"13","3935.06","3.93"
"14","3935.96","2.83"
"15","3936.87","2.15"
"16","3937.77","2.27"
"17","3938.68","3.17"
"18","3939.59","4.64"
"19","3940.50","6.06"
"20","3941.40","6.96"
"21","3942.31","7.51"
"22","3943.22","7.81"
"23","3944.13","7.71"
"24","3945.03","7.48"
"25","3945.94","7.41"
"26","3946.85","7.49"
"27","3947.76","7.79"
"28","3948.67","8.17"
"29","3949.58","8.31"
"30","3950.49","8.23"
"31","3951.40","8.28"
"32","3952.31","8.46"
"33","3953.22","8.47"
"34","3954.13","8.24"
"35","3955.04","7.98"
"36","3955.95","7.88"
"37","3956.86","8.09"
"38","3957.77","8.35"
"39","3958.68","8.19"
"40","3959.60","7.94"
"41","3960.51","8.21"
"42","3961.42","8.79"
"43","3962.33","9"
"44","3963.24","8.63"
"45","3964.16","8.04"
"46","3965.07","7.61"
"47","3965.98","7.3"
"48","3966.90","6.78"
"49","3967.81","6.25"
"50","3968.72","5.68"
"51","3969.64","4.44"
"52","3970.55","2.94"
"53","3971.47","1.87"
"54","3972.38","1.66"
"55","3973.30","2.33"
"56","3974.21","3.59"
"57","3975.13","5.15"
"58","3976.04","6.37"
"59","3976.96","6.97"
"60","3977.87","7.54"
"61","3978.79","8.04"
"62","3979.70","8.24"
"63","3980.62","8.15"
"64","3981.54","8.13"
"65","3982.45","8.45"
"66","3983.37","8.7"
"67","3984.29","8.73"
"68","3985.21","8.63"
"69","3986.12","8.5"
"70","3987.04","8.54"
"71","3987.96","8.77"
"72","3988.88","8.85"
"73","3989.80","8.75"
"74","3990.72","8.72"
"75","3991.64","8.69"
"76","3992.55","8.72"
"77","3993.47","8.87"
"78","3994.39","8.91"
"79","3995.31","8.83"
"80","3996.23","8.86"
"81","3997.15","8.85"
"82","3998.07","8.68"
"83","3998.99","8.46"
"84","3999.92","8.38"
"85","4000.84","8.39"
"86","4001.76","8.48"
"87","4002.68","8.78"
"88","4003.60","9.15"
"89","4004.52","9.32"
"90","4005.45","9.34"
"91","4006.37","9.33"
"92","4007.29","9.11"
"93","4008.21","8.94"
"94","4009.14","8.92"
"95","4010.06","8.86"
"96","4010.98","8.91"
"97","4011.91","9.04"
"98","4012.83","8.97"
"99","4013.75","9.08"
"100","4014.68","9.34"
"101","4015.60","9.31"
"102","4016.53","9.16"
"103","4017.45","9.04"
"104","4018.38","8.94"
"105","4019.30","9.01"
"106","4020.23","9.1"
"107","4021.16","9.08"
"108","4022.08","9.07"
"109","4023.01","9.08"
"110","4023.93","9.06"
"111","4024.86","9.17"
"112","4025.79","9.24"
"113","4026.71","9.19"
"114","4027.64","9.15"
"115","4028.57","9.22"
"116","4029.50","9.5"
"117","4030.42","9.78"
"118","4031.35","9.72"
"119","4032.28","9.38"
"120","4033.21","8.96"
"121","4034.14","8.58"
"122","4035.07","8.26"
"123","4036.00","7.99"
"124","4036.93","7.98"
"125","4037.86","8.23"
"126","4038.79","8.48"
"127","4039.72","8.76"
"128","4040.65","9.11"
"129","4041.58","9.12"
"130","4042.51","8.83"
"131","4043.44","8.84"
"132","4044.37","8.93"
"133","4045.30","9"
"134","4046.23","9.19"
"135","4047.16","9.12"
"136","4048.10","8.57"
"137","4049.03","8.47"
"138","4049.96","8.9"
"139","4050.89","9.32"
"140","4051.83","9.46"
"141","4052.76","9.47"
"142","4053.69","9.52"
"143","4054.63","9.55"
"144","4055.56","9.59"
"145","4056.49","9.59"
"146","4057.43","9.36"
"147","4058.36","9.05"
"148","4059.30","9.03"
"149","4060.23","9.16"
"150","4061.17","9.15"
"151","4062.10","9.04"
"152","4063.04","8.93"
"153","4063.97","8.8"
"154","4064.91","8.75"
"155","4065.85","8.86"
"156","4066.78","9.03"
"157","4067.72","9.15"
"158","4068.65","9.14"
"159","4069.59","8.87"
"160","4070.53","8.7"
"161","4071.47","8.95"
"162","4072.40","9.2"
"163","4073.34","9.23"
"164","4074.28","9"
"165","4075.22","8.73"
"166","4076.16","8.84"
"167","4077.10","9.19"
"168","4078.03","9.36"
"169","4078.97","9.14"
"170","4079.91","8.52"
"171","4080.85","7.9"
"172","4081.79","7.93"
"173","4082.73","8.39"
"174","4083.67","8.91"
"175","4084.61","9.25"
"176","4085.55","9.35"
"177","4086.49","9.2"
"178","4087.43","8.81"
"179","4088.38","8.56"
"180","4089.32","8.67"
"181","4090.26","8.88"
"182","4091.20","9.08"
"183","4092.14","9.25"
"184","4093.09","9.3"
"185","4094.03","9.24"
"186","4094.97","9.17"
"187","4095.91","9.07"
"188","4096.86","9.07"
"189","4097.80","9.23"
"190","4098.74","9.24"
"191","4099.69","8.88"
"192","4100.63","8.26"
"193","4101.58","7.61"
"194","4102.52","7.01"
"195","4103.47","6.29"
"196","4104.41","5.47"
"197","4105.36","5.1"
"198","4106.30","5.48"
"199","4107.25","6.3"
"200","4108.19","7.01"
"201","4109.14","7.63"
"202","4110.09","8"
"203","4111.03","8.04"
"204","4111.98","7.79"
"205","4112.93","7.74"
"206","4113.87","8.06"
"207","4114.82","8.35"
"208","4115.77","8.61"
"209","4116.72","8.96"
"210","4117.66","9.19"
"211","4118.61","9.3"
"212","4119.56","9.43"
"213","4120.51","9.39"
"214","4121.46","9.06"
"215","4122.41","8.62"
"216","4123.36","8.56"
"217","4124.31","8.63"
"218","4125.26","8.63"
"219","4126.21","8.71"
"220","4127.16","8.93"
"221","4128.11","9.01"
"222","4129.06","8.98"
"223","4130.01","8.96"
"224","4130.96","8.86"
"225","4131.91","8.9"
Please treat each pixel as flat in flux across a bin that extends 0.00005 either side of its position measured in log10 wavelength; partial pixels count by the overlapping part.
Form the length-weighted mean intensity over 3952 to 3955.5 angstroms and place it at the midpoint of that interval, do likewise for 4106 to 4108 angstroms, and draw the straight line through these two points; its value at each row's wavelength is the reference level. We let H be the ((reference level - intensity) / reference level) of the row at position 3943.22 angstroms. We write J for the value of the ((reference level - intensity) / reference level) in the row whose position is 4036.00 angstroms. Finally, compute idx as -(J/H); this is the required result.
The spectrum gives 1.7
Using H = 0.07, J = -0.12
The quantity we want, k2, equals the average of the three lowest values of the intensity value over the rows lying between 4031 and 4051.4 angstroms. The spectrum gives 8.1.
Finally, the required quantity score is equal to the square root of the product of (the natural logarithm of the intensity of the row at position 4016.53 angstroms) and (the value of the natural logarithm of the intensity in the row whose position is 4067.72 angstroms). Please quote 2.21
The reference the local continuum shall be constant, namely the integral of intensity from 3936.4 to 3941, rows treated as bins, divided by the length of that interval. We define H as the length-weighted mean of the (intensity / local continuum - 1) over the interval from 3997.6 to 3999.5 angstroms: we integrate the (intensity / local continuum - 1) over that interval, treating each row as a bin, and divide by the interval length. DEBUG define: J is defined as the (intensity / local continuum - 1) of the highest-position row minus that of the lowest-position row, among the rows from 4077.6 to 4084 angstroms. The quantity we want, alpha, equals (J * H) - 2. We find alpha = -2.16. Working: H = 1.31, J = -0.1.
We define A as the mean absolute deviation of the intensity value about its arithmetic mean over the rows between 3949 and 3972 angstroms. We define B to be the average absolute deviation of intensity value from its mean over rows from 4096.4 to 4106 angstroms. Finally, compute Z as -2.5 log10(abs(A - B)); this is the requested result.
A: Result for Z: 4.2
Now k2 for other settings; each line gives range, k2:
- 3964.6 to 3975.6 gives 2.0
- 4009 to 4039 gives 8.1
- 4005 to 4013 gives 8.9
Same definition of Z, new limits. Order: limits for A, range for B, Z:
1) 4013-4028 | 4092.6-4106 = -0.2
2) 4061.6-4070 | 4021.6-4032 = 2.7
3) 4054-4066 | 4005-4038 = 3.8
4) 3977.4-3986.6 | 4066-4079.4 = 2.2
